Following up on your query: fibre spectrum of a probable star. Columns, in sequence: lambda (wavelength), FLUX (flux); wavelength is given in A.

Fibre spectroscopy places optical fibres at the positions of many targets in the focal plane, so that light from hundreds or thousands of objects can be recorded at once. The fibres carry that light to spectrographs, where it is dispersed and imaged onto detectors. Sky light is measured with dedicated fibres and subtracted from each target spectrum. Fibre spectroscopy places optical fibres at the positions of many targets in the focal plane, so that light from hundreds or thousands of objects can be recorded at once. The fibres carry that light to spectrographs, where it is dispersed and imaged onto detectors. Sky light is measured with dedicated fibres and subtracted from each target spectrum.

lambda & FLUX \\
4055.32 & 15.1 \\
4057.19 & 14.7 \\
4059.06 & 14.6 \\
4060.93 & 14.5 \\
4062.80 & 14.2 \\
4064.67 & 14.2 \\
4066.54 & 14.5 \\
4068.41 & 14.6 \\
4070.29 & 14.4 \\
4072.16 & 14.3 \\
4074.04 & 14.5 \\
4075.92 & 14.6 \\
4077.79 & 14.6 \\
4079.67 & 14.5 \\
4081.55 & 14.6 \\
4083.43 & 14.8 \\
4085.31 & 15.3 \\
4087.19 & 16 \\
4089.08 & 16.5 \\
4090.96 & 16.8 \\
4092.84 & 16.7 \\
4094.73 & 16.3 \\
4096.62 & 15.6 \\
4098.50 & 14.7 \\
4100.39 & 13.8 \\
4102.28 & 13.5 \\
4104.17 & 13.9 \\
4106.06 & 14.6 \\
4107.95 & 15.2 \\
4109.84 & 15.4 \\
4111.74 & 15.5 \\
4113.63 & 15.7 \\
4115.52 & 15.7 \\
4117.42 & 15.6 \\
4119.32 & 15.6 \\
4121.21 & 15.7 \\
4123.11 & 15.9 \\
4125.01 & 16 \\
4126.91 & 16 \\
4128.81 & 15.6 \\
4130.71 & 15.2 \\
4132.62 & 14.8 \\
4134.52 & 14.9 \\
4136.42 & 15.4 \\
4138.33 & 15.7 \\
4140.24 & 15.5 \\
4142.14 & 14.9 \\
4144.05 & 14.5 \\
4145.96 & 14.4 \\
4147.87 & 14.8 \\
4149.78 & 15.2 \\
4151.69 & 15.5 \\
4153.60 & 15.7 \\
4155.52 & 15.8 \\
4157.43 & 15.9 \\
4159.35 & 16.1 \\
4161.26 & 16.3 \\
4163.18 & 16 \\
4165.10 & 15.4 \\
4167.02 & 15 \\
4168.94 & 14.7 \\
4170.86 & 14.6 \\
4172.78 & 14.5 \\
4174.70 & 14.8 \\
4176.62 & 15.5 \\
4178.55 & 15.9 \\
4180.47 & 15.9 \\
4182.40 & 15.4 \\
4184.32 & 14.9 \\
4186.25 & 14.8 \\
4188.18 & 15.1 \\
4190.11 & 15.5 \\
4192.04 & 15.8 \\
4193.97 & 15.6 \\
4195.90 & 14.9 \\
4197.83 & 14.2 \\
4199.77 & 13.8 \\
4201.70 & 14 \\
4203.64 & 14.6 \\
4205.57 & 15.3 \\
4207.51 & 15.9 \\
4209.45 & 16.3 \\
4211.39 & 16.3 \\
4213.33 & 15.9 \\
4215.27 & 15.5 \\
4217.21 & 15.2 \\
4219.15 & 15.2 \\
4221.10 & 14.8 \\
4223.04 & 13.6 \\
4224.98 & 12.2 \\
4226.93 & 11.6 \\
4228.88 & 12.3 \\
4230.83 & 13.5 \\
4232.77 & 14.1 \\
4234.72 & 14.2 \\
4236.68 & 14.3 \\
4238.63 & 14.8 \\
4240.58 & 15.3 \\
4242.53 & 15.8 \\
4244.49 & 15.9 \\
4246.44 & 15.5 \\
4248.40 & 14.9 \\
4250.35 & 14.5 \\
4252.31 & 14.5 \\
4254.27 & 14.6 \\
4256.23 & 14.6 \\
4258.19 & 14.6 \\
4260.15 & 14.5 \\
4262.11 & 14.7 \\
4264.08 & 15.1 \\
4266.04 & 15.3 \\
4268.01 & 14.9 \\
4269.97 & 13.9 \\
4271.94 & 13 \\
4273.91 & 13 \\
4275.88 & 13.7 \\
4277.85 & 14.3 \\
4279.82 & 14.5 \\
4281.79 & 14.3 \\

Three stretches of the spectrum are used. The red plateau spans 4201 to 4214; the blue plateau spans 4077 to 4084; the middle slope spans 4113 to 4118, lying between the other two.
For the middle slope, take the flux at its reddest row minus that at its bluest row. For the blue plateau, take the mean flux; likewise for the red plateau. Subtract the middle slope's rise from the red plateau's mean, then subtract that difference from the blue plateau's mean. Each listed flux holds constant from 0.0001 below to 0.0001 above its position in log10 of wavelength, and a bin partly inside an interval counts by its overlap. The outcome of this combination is -1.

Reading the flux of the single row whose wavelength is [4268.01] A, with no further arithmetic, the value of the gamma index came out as 14.9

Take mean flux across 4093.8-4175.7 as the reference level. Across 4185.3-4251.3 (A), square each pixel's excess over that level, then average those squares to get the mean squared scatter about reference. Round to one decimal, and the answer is 1.5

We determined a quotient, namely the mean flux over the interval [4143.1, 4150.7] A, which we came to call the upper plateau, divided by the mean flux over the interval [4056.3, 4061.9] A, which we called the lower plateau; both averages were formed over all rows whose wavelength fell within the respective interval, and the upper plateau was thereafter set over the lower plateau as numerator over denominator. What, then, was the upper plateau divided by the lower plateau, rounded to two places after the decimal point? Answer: 1.01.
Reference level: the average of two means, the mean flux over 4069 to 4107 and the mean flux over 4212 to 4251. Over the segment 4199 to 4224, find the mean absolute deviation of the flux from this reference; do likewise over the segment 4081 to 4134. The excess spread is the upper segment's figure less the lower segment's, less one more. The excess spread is -1.07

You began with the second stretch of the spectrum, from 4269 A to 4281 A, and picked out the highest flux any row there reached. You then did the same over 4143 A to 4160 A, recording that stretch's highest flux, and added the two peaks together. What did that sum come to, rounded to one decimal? 30.6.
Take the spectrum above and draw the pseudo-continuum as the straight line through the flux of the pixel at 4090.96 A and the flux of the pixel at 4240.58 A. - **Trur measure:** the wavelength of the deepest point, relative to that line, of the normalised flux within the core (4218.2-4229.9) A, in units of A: 4226.93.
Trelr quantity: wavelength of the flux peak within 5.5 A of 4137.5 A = 4138.33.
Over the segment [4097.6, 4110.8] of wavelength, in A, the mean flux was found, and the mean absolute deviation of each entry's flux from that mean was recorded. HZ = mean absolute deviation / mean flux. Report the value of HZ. 0.042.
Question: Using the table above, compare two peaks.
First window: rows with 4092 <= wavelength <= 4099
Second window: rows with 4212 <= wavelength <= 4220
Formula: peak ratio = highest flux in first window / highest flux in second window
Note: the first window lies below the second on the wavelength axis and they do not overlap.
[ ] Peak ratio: 1.05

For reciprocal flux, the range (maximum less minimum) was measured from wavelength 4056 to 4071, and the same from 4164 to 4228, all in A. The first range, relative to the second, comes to 0.10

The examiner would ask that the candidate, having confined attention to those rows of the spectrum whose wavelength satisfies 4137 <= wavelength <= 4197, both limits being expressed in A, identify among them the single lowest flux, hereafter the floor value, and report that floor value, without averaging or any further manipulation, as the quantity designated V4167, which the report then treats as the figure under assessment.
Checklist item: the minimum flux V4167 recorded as 14.4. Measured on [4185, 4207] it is 13.8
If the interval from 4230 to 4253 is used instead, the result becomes 13.5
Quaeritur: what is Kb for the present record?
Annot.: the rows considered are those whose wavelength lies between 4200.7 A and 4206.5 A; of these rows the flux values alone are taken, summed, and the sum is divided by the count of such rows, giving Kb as 14.6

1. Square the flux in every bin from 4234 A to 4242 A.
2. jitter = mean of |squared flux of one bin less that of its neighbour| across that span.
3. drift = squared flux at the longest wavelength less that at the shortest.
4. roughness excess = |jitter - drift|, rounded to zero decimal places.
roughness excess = 22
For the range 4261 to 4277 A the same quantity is 43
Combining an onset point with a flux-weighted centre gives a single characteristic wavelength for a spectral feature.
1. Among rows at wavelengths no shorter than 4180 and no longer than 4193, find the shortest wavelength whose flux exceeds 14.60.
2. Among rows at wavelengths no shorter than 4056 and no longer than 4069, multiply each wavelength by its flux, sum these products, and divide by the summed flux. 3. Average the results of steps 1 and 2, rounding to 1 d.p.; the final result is 4121.6 A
